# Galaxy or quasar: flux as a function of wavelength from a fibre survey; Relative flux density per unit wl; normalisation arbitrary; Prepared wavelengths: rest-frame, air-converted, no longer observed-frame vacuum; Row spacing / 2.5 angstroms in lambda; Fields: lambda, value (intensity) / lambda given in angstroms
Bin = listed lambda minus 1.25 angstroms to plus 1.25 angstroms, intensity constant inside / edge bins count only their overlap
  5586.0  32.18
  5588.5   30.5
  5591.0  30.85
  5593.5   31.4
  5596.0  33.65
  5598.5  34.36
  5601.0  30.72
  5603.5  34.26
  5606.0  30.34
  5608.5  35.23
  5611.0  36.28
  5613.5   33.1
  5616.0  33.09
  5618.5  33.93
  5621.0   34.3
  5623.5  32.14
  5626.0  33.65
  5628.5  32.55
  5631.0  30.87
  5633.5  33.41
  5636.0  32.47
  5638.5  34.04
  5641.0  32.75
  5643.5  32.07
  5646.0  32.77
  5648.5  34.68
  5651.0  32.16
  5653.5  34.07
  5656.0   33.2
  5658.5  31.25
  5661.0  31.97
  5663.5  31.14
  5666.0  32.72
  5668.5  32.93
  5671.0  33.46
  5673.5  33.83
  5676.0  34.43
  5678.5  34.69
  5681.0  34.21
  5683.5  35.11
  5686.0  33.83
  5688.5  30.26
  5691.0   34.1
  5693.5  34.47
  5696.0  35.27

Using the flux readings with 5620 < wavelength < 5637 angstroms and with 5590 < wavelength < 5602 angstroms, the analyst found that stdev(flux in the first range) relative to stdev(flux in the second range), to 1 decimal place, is 0.7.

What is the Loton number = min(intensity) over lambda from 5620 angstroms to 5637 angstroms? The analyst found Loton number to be 30.87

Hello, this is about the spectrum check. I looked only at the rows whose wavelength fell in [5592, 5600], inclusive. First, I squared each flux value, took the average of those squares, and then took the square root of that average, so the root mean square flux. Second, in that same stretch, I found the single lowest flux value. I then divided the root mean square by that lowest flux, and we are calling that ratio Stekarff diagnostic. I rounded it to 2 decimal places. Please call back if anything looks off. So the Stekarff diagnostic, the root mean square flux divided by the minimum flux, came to 1.06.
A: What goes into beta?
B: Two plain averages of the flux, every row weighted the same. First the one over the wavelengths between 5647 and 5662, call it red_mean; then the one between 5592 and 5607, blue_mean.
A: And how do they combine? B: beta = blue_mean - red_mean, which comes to -0.4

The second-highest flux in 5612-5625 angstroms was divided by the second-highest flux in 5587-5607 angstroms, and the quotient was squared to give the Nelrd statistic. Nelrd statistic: 0.98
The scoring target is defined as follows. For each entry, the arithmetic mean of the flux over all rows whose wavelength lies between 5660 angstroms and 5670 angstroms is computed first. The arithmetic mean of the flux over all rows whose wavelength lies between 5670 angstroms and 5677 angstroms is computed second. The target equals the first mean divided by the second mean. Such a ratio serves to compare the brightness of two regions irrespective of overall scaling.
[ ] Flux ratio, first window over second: 0.95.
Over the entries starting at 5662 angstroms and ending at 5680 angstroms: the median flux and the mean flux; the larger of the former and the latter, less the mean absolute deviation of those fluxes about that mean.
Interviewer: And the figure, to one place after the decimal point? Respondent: 32.6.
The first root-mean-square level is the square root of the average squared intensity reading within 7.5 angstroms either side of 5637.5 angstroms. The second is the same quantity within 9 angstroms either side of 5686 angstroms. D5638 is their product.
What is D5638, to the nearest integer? 1104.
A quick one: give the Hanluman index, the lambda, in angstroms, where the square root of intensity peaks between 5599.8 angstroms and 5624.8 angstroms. 5611.0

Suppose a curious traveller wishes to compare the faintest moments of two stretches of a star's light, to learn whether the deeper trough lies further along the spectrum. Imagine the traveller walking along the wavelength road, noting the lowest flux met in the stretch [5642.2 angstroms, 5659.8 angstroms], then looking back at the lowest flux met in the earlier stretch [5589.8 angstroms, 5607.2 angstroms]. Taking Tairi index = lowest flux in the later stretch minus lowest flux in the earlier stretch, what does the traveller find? 0.9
